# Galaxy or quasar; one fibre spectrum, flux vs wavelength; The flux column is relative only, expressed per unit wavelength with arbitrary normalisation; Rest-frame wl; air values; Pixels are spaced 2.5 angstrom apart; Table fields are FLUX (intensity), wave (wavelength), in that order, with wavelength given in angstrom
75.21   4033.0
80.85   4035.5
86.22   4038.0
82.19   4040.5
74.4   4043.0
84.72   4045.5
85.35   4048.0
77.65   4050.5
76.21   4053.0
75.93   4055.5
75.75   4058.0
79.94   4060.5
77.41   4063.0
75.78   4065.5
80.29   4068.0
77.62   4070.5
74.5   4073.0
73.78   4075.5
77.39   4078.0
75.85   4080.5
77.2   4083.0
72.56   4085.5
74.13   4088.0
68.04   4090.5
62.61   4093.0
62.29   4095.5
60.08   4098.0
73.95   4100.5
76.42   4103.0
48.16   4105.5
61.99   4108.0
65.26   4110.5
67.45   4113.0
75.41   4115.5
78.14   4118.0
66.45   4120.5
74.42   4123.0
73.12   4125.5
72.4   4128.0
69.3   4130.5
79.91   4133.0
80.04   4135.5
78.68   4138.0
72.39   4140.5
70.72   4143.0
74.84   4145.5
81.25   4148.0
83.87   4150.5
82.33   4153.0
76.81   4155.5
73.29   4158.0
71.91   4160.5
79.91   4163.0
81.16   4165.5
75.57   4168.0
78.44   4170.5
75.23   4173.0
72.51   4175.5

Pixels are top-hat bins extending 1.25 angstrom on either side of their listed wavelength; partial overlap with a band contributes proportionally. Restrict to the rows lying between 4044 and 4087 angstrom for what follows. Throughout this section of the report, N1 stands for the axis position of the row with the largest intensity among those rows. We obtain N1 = 4048.0 angstrom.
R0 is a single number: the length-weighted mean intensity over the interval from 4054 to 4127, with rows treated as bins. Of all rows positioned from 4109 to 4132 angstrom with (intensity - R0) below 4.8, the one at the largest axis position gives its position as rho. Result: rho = 4130.5 angstrom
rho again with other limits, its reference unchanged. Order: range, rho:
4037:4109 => 4108.0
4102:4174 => 4173.0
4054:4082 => 4080.5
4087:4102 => 4100.5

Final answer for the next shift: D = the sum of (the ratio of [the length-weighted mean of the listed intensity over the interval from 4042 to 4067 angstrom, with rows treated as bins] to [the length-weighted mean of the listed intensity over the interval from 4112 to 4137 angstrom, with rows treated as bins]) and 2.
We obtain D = 3.06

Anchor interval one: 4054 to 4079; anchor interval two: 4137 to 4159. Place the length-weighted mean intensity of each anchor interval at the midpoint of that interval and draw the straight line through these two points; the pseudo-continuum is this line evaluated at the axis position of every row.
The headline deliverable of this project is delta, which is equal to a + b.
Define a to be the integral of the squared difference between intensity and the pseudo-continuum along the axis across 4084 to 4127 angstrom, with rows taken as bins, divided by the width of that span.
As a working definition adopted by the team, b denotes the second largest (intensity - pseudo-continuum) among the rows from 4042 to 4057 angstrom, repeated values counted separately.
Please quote 139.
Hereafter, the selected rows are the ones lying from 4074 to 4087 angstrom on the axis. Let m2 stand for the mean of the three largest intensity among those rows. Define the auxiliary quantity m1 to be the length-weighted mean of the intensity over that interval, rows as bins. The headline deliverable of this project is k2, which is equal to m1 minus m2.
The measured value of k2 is -1.5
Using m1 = 75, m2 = 76.8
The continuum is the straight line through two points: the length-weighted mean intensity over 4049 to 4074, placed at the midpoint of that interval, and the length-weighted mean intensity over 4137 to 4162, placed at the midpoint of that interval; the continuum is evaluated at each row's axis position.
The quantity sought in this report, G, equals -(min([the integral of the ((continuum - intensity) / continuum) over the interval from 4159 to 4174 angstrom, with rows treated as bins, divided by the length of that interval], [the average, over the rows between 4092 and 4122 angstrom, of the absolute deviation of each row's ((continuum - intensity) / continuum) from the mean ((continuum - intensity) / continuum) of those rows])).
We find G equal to 0.007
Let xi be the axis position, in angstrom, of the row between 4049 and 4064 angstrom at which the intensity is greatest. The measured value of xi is 4060.5 angstrom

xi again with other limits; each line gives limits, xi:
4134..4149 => 4148.0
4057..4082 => 4068.0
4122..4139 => 4135.5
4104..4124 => 4118.0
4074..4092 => 4078.0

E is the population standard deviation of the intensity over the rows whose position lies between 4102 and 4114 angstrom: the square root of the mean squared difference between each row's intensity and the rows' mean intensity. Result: 9.2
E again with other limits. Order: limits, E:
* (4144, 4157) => 3.4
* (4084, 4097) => 4.9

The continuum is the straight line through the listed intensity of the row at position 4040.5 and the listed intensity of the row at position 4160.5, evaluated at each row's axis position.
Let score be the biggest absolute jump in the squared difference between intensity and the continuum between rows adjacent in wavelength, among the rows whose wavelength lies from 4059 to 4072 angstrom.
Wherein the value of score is 18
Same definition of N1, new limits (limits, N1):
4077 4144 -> 4135.5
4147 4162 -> 4150.5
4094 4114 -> 4103.0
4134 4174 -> 4150.5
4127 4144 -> 4135.5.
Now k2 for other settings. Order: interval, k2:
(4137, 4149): -2.9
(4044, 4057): -2.8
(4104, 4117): -5.2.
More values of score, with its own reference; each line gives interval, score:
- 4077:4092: 81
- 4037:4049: 57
